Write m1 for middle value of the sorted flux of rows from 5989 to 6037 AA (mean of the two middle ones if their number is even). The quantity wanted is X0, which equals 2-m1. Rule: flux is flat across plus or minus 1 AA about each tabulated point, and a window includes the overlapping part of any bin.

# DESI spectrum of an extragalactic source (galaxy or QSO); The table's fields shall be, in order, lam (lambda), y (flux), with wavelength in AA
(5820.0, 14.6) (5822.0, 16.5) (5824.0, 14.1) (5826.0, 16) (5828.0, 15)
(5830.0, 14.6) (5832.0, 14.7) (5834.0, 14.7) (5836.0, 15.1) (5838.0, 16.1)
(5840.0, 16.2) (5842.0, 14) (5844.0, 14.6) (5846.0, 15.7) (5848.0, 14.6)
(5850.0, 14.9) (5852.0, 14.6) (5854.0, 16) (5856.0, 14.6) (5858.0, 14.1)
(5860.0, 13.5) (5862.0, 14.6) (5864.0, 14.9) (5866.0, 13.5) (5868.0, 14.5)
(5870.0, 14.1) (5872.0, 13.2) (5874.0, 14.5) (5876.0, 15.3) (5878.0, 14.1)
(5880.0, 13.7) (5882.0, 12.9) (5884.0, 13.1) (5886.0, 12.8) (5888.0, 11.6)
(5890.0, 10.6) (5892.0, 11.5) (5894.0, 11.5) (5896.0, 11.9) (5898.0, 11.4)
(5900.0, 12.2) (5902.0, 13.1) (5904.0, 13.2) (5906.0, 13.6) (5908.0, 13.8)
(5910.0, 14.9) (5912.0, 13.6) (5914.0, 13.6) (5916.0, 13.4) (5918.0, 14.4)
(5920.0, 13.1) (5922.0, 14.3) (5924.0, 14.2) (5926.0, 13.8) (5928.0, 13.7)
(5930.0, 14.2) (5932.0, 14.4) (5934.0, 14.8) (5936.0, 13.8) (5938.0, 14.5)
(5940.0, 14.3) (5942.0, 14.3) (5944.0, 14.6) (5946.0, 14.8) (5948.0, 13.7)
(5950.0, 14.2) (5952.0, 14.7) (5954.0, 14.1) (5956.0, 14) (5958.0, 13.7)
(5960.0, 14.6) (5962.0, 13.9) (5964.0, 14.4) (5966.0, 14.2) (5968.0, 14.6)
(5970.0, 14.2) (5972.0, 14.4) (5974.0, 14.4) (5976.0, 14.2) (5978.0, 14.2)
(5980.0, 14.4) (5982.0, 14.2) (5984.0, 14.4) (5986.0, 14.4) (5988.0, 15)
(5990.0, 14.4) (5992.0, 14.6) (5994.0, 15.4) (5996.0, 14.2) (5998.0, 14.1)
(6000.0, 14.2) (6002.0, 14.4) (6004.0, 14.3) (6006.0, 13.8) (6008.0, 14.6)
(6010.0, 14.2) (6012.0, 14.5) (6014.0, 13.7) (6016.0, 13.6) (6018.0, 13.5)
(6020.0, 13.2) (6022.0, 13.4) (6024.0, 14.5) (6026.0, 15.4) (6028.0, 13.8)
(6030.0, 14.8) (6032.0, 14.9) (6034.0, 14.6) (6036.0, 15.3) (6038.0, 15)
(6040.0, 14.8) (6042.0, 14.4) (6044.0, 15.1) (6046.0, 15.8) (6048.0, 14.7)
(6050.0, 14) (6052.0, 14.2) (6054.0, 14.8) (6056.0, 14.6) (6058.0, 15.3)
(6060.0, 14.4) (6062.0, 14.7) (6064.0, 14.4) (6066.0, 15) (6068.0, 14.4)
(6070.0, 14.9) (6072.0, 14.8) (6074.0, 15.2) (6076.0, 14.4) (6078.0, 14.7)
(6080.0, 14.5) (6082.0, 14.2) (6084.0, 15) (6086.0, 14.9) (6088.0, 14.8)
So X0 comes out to -12.35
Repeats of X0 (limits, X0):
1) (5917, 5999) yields -12.30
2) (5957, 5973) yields -12.30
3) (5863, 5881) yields -12.10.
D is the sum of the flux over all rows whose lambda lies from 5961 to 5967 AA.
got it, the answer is 42.5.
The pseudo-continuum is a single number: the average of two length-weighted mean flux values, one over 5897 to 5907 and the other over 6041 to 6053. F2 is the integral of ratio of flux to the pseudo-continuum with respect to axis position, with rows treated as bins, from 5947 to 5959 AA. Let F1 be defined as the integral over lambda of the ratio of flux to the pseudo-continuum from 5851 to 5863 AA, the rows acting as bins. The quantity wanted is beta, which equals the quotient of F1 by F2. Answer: 1.04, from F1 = 12.76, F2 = 12.3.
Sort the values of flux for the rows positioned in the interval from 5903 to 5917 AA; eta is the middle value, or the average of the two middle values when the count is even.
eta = 13.6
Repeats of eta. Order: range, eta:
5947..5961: 14.1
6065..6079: 14.8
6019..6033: 14.5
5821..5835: 14.7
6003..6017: 14.2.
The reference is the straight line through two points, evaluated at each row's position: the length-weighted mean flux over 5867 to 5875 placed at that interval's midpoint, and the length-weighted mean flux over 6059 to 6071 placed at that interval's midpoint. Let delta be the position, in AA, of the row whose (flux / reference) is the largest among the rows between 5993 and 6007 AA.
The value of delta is 5994.0 AA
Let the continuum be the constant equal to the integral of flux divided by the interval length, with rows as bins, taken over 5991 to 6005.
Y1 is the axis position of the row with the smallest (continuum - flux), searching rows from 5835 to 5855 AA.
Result 5840.0 AA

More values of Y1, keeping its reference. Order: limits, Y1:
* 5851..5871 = 5854.0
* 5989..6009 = 5994.0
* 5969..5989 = 5988.0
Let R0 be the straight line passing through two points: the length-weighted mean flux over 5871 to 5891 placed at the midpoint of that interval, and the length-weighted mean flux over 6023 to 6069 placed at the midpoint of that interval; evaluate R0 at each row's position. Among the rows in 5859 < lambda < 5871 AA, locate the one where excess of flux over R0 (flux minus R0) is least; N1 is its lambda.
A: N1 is 5866.0 AA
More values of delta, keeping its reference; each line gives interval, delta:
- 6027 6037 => 6036.0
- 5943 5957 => 5946.0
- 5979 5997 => 5994.0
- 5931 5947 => 5934.0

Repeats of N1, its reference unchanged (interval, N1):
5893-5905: 5898.0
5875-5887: 5886.0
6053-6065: 6064.0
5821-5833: 5824.0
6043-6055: 6050.0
